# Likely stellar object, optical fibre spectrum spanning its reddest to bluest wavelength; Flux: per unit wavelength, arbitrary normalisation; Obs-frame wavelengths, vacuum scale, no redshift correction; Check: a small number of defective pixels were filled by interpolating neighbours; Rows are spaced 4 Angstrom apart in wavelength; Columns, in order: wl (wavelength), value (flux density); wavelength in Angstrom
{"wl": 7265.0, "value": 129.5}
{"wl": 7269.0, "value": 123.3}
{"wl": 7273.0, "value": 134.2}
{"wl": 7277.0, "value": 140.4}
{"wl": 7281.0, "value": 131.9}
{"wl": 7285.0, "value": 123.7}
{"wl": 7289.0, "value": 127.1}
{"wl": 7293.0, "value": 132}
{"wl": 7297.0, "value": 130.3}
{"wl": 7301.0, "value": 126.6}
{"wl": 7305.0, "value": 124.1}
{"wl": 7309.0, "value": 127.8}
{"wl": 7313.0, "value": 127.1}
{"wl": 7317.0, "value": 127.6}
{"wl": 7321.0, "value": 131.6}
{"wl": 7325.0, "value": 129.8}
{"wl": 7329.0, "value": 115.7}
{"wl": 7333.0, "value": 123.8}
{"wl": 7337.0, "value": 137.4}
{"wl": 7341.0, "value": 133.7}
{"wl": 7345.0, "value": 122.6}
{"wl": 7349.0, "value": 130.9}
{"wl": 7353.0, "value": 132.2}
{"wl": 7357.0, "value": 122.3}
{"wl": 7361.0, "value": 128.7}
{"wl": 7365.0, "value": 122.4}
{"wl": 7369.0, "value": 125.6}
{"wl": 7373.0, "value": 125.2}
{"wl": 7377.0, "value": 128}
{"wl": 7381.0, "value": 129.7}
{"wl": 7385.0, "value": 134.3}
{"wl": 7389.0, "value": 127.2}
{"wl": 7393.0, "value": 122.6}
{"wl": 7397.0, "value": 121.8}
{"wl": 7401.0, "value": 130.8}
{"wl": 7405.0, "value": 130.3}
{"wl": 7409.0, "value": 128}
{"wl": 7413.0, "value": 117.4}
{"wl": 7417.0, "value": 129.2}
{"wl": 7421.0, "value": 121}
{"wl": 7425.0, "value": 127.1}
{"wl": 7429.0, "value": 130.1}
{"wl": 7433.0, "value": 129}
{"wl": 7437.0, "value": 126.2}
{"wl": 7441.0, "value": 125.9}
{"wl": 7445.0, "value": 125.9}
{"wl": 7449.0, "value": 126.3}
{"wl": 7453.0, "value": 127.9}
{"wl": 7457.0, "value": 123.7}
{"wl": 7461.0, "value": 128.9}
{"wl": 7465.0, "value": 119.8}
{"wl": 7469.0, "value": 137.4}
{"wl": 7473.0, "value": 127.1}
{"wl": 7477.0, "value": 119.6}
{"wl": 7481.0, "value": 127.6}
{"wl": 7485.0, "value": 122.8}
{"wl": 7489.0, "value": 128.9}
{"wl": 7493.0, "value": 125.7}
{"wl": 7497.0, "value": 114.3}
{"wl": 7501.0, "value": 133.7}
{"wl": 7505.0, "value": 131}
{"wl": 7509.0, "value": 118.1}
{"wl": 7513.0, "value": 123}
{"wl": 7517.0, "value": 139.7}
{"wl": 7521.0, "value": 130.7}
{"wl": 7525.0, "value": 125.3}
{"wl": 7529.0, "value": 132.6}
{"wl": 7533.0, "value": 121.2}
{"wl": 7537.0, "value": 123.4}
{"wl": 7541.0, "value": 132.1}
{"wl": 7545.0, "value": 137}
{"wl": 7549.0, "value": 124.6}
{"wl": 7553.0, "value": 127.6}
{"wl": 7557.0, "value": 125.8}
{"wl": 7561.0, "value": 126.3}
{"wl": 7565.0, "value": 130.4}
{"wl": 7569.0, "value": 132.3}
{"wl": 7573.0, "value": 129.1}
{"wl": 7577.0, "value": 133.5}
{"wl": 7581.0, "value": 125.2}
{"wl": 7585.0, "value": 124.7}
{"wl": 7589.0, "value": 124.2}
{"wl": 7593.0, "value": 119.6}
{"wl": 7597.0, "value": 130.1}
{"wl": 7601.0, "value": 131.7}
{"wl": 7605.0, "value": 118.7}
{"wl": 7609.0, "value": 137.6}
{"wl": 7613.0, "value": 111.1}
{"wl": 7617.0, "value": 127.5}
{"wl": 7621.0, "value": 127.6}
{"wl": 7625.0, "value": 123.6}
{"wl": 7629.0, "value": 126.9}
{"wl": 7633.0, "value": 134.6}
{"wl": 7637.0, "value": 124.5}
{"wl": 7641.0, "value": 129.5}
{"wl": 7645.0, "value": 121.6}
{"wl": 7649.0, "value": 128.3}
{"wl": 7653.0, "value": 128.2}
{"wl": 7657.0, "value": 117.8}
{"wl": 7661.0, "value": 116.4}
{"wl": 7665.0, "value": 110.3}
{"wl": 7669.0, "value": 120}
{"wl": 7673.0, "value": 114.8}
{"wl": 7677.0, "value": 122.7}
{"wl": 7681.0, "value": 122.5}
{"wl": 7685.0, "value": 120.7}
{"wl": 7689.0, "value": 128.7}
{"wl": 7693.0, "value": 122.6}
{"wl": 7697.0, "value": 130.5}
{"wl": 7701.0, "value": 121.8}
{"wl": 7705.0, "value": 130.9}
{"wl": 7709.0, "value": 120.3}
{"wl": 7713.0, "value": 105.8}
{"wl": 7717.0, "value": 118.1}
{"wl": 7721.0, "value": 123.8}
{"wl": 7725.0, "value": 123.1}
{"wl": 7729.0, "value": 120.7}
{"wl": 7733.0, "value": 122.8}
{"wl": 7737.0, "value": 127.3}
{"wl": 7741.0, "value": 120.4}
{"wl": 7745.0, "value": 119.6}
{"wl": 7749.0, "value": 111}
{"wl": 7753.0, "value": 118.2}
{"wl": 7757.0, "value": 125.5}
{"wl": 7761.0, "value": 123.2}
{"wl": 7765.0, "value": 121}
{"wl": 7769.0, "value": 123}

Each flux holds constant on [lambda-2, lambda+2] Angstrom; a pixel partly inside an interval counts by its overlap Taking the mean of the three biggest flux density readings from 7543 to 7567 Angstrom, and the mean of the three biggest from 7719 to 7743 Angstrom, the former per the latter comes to 1.06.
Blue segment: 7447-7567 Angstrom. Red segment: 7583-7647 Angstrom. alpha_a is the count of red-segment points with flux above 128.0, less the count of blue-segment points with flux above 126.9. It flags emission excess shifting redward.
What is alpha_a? -10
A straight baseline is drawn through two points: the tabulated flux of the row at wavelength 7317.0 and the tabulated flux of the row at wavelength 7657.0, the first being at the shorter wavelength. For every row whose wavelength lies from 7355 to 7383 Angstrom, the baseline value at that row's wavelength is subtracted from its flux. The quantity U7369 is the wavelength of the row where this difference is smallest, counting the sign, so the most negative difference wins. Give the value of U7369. 7357.0 Angstrom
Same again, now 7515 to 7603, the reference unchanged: 7533.0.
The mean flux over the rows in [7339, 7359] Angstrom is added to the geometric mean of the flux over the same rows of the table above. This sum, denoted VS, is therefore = 257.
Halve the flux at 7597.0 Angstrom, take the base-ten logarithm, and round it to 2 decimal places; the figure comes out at 1.81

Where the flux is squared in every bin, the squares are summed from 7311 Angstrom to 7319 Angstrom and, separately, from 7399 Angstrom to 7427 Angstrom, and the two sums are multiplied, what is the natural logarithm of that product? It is 22.0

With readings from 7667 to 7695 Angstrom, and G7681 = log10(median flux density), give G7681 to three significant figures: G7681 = 2.09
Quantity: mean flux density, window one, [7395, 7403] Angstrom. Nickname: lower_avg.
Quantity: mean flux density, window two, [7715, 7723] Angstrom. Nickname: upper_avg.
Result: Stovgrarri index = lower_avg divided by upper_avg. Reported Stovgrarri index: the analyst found 1.04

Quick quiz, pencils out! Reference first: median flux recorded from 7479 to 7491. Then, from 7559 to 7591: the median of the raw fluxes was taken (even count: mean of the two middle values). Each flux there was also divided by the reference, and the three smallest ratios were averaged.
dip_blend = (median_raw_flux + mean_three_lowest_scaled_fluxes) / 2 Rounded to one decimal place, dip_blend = 64.3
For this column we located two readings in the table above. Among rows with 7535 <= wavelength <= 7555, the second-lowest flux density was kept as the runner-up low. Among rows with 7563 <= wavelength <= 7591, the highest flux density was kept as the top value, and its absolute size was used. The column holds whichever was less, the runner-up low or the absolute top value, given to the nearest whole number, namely 125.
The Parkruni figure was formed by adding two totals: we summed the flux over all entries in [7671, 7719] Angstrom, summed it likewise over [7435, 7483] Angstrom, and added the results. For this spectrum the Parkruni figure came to 2976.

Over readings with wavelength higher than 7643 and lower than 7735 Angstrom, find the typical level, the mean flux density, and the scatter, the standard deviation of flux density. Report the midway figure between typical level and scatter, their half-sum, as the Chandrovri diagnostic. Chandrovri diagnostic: 63.7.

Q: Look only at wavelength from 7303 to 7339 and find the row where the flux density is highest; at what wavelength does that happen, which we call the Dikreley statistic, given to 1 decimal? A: 7337.0 Angstrom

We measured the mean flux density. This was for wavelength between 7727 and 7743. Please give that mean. 123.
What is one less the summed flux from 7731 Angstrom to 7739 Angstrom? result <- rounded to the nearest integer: -249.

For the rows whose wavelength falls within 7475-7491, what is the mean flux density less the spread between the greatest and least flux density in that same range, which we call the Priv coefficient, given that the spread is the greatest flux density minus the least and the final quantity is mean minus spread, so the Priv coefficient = 115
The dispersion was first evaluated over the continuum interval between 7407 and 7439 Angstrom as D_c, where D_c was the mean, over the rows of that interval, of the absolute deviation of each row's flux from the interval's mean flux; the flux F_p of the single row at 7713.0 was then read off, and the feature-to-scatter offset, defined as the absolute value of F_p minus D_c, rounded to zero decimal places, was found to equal 102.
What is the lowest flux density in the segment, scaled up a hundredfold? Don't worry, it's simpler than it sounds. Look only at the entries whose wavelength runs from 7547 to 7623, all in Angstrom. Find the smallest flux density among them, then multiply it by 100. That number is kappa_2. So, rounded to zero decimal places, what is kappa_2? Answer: 11110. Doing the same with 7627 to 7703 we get 11030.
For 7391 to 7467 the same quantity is 11740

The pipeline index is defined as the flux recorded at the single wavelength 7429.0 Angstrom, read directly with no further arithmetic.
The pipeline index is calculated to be 130.1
